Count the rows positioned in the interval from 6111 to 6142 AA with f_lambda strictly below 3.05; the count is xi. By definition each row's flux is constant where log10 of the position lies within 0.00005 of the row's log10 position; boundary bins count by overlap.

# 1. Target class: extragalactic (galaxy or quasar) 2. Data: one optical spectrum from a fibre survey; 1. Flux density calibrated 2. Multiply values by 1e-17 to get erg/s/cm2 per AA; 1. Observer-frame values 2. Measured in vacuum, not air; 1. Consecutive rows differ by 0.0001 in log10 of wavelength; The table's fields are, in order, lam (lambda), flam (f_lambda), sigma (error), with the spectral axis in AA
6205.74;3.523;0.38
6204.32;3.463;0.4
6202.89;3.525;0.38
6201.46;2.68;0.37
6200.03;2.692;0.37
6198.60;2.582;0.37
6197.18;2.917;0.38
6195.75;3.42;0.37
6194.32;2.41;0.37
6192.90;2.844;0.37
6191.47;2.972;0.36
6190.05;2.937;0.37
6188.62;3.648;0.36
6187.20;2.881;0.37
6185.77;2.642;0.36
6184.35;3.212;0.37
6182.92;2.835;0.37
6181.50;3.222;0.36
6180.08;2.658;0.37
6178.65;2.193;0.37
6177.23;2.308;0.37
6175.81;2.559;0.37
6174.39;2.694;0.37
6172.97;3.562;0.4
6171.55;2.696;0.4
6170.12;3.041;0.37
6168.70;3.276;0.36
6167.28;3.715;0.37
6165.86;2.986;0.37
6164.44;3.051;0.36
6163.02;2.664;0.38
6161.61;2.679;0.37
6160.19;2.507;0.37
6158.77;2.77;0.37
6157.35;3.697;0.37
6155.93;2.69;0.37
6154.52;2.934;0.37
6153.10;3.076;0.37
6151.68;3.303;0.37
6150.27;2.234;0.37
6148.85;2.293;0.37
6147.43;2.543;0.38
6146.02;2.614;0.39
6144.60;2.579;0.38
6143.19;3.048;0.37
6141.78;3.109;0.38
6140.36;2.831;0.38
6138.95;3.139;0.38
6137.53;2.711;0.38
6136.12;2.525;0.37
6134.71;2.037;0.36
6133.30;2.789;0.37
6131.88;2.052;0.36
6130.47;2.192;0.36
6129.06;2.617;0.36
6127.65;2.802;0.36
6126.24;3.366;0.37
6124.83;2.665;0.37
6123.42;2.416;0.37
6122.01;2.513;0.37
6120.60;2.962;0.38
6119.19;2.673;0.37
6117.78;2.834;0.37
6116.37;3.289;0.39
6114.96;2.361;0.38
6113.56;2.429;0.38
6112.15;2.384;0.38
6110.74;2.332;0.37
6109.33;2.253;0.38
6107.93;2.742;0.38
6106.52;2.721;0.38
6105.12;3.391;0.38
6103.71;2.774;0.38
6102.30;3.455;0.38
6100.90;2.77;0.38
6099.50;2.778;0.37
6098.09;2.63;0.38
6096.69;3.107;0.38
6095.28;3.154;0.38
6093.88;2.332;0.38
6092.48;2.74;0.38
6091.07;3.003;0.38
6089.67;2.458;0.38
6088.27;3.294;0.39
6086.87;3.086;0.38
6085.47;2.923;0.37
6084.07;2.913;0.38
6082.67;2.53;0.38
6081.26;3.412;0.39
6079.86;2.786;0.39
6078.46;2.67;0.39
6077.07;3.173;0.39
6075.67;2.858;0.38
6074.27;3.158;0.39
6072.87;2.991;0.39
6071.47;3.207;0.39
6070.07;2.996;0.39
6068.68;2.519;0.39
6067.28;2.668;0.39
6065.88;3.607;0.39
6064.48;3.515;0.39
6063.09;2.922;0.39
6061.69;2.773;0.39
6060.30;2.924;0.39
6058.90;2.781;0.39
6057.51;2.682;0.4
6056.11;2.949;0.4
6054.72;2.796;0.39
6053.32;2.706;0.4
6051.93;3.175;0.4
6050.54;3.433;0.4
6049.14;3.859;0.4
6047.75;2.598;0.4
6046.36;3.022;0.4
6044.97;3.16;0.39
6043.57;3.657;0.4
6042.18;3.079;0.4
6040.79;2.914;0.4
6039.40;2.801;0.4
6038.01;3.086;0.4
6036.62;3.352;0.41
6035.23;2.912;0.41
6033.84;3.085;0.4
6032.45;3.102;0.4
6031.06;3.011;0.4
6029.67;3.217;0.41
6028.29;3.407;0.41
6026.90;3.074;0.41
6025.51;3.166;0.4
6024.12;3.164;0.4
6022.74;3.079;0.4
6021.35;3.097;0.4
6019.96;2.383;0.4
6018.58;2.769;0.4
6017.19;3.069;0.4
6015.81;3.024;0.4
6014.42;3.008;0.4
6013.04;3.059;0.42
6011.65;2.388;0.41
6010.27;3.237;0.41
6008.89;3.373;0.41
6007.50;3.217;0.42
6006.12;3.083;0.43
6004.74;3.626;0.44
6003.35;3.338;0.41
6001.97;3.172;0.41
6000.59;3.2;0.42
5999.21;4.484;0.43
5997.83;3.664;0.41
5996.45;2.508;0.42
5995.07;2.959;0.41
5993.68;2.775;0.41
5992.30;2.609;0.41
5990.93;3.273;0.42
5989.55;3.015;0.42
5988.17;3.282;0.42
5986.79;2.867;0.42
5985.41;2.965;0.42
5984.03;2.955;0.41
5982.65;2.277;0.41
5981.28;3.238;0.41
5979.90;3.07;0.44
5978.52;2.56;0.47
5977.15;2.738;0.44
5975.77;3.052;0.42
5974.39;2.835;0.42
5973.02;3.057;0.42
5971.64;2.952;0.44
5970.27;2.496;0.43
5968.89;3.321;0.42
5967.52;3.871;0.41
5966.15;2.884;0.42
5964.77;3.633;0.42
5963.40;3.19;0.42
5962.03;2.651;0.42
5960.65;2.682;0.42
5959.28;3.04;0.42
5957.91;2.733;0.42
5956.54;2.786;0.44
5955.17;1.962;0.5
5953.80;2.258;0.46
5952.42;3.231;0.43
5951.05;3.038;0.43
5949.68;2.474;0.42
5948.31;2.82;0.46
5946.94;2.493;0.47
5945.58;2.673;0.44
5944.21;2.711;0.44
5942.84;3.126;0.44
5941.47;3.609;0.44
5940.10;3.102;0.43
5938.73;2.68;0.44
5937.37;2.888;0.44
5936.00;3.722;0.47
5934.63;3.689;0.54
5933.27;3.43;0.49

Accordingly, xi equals 18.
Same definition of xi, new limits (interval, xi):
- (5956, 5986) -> 14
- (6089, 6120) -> 17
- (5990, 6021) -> 9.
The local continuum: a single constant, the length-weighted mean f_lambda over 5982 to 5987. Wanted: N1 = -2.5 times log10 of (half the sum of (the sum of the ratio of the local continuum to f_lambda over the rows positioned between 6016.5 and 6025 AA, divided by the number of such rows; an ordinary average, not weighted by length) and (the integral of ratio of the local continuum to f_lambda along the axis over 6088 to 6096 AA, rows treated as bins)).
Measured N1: -1.62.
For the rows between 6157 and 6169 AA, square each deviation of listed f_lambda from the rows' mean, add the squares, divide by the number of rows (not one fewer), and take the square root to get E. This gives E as 0.418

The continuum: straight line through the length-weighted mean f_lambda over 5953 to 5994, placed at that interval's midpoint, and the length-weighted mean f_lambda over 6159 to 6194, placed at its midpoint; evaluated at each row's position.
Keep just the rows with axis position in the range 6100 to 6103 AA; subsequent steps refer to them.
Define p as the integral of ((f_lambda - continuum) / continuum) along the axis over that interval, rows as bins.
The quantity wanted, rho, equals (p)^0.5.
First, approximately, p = 0.20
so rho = 0.44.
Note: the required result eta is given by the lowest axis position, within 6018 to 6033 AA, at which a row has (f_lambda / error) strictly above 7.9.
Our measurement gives 6024.12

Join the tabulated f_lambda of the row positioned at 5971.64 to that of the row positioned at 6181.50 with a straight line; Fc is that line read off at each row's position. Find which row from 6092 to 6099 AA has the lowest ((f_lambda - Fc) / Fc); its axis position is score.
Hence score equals 6093.88 AA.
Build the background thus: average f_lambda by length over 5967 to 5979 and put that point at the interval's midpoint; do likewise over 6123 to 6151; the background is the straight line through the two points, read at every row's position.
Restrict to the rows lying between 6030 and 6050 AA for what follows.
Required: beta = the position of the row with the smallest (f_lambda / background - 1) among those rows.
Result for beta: 6047.75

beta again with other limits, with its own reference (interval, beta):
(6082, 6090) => 6089.67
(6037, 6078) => 6068.68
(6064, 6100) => 6093.88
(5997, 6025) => 6011.65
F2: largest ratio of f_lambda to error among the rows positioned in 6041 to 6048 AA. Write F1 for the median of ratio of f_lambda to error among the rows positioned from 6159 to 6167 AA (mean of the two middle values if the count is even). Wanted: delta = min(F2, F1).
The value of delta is 7.2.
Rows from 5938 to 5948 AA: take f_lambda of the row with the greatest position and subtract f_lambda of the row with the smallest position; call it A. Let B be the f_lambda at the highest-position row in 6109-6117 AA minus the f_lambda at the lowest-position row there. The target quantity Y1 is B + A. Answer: 0.8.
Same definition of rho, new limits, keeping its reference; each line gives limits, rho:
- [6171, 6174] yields 0.46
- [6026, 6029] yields 0.59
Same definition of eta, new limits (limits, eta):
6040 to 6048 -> 6043.57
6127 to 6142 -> 6138.95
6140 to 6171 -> 6141.78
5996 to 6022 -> 5997.83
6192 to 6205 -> 6195.75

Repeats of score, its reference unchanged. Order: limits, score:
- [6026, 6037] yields 6035.23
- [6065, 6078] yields 6068.68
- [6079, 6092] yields 6089.67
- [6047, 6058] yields 6047.75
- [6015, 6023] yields 6019.96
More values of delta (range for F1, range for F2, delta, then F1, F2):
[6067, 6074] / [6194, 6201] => 7.7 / 7.7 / 9.2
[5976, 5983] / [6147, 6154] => 6.2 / 6.2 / 8.9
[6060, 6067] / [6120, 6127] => 7.5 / 7.5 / 9.1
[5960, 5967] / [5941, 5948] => 6.9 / 6.9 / 8.2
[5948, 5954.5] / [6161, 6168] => 6.1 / 6.1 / 10.0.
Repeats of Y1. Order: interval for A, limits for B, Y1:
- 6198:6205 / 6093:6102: 1.3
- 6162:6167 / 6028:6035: 0.0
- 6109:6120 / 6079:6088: 0.7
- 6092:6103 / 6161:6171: 1.1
